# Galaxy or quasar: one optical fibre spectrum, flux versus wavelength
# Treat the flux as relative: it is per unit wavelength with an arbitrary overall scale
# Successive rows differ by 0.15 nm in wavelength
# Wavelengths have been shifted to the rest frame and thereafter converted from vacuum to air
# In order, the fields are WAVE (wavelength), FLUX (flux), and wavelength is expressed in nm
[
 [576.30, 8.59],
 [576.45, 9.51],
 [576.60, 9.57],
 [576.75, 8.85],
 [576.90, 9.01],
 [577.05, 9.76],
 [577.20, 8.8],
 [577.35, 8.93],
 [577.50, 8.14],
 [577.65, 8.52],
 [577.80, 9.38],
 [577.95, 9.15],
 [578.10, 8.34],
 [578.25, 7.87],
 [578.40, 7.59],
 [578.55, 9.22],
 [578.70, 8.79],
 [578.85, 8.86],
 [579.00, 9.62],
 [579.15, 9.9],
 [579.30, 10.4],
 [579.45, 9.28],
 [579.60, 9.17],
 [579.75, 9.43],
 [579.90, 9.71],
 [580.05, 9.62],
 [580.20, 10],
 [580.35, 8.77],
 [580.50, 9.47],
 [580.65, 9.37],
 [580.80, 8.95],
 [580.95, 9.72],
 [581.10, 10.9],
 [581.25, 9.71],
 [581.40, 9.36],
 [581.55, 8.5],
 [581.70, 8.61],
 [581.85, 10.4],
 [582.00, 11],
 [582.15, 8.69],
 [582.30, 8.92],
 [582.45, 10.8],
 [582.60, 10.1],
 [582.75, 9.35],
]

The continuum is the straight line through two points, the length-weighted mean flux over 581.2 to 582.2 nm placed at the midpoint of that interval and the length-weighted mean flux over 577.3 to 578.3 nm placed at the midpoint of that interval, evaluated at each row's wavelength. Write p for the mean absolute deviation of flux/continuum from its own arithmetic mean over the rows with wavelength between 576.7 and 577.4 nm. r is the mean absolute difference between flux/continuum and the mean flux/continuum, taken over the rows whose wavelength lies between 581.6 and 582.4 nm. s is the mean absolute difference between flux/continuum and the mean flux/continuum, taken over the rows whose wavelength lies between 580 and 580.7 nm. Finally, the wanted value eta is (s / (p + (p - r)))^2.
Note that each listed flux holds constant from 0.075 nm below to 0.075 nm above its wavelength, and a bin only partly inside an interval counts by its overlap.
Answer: 1.1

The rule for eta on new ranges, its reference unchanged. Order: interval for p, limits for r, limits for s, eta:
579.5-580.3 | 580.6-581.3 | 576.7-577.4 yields 19.6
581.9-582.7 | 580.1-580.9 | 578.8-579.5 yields 0.1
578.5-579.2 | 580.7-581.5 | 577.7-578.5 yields 8.1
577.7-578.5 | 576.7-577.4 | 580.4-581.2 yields 0.2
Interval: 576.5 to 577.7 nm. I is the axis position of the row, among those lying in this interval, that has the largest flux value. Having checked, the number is 577.05 nm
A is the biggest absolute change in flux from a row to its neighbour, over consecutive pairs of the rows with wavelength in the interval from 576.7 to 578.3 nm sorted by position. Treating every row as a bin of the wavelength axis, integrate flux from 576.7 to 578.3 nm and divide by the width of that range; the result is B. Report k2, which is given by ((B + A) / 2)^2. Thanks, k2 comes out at 23.9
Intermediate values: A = 1.0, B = 8.8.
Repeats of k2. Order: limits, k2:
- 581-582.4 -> 35.4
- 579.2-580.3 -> 29.0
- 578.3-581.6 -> 30.3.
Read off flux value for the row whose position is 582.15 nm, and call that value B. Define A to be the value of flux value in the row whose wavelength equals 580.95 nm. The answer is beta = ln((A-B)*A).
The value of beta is 2.3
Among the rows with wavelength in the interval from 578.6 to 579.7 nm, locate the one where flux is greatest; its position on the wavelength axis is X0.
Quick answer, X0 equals 579.30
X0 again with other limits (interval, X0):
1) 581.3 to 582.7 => 582.00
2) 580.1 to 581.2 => 581.10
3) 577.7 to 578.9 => 577.80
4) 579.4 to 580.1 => 579.90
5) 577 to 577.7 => 577.05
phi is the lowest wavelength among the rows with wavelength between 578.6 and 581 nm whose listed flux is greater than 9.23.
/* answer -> 579.00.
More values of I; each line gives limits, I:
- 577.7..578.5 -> 577.80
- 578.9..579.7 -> 579.30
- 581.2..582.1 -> 582.00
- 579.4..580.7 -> 580.20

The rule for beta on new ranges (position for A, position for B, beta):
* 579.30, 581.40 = 2.4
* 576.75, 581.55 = 1.1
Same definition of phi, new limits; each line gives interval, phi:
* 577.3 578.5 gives 577.80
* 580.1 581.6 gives 580.20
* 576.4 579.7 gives 576.45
